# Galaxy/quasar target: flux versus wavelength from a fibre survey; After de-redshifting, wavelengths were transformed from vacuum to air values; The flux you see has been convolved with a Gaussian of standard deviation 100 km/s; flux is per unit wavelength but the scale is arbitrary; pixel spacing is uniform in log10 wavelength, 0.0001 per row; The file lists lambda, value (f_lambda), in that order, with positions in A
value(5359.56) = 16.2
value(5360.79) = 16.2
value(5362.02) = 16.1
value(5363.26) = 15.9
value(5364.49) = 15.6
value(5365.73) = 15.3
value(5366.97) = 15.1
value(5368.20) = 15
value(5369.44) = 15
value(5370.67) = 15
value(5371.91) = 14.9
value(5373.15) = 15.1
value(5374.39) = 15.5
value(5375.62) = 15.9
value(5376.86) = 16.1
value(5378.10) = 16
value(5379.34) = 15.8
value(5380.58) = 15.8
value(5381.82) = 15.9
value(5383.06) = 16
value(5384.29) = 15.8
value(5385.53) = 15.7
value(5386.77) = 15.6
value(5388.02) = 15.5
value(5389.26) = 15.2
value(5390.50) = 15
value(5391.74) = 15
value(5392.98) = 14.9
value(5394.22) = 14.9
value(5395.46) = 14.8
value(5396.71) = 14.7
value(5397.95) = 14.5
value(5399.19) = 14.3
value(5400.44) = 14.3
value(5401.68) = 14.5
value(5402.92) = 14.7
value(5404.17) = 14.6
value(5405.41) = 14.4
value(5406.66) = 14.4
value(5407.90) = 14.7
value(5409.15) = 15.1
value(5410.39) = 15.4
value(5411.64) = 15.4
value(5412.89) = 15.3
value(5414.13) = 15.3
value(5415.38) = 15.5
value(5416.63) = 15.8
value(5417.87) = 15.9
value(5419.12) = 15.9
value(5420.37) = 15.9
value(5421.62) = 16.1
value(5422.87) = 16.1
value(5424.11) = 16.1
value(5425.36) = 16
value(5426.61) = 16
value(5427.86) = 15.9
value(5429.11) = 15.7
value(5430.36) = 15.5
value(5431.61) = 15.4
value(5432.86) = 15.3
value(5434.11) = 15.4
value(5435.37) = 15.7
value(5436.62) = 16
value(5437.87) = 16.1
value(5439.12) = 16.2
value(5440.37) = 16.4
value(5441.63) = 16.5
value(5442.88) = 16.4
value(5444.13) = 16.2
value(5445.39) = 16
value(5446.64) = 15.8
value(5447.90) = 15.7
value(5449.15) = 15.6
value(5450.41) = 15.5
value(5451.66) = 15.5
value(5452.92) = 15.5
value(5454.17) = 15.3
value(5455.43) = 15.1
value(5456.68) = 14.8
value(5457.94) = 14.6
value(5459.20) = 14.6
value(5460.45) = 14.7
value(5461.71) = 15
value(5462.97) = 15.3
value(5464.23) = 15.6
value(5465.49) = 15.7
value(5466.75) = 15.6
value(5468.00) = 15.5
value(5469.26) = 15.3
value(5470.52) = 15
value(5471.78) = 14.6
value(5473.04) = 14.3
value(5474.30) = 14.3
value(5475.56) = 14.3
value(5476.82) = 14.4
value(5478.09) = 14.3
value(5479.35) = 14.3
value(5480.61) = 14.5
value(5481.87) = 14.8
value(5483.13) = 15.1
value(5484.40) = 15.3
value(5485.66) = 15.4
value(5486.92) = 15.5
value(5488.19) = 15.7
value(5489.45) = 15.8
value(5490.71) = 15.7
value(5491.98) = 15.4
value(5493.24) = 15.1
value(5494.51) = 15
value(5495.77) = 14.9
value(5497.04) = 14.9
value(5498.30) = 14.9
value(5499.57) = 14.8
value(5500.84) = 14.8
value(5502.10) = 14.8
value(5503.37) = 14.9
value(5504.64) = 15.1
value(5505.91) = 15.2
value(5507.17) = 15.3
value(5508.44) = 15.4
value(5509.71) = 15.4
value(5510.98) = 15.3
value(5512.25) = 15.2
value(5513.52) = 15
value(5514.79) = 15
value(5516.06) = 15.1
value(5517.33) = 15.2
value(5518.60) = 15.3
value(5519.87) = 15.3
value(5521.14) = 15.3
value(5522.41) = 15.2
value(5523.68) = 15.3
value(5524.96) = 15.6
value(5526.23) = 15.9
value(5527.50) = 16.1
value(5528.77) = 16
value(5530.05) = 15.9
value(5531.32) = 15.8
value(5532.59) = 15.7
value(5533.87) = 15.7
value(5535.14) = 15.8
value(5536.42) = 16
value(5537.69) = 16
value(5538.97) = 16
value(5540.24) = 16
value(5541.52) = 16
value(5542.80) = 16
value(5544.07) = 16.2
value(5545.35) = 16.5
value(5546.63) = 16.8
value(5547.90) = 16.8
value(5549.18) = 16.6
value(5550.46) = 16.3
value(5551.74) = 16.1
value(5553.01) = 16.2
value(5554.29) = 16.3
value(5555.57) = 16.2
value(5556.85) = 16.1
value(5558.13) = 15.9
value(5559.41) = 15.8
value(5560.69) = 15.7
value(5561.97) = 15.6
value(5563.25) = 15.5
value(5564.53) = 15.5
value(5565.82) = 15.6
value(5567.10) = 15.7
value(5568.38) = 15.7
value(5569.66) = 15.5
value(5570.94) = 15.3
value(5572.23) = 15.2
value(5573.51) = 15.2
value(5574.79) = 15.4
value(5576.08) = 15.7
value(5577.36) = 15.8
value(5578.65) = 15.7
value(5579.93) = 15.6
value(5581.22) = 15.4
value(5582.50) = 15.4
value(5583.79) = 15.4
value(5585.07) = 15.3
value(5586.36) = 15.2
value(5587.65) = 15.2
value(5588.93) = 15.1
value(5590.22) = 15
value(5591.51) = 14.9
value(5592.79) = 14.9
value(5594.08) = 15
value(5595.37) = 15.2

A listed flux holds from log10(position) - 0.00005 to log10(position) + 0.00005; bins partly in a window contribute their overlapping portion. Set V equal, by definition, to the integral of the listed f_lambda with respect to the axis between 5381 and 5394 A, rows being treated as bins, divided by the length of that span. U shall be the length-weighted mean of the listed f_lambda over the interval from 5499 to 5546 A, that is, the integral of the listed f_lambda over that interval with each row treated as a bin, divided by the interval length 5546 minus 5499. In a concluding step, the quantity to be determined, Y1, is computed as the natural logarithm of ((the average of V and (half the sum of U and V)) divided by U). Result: 0.00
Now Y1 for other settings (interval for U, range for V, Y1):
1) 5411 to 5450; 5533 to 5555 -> 0.02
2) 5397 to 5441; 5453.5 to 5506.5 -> -0.02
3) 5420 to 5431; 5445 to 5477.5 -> -0.04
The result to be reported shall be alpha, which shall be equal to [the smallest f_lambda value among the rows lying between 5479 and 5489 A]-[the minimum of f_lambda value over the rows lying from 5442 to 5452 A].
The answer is -1.20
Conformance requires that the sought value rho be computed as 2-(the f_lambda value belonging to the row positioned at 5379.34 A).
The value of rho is -13.8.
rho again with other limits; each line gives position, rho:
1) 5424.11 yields -14.1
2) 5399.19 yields -12.3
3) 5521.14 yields -13.3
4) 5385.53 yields -13.7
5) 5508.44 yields -13.4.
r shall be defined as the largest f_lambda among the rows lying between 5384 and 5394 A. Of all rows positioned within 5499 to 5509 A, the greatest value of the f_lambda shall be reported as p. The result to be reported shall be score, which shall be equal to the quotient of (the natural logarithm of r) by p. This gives 0.179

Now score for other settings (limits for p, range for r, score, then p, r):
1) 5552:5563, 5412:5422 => 0.170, 16.3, 16.1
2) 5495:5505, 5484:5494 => 0.183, 15.1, 15.8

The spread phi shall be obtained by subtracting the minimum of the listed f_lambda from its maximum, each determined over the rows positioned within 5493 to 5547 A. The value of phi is 2.00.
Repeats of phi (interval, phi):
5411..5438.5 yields 0.80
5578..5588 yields 0.50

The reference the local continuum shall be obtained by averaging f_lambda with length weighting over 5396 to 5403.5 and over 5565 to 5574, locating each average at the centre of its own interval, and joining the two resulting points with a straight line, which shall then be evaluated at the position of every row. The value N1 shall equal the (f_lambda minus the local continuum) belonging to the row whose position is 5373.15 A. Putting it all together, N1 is 0.75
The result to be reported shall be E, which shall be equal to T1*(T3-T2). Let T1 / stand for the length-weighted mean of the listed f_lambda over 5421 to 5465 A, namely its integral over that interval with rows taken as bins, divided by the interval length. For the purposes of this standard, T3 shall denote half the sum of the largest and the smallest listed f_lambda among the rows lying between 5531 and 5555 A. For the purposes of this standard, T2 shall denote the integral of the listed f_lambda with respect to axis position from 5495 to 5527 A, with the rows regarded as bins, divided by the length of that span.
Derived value 17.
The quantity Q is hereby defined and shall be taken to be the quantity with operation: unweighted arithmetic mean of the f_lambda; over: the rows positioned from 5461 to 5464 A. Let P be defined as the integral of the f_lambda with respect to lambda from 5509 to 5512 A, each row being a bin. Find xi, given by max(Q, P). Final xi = 45.9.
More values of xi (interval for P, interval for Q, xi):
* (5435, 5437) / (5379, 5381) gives 31.7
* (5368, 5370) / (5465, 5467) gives 29.9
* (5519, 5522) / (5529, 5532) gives 45.9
